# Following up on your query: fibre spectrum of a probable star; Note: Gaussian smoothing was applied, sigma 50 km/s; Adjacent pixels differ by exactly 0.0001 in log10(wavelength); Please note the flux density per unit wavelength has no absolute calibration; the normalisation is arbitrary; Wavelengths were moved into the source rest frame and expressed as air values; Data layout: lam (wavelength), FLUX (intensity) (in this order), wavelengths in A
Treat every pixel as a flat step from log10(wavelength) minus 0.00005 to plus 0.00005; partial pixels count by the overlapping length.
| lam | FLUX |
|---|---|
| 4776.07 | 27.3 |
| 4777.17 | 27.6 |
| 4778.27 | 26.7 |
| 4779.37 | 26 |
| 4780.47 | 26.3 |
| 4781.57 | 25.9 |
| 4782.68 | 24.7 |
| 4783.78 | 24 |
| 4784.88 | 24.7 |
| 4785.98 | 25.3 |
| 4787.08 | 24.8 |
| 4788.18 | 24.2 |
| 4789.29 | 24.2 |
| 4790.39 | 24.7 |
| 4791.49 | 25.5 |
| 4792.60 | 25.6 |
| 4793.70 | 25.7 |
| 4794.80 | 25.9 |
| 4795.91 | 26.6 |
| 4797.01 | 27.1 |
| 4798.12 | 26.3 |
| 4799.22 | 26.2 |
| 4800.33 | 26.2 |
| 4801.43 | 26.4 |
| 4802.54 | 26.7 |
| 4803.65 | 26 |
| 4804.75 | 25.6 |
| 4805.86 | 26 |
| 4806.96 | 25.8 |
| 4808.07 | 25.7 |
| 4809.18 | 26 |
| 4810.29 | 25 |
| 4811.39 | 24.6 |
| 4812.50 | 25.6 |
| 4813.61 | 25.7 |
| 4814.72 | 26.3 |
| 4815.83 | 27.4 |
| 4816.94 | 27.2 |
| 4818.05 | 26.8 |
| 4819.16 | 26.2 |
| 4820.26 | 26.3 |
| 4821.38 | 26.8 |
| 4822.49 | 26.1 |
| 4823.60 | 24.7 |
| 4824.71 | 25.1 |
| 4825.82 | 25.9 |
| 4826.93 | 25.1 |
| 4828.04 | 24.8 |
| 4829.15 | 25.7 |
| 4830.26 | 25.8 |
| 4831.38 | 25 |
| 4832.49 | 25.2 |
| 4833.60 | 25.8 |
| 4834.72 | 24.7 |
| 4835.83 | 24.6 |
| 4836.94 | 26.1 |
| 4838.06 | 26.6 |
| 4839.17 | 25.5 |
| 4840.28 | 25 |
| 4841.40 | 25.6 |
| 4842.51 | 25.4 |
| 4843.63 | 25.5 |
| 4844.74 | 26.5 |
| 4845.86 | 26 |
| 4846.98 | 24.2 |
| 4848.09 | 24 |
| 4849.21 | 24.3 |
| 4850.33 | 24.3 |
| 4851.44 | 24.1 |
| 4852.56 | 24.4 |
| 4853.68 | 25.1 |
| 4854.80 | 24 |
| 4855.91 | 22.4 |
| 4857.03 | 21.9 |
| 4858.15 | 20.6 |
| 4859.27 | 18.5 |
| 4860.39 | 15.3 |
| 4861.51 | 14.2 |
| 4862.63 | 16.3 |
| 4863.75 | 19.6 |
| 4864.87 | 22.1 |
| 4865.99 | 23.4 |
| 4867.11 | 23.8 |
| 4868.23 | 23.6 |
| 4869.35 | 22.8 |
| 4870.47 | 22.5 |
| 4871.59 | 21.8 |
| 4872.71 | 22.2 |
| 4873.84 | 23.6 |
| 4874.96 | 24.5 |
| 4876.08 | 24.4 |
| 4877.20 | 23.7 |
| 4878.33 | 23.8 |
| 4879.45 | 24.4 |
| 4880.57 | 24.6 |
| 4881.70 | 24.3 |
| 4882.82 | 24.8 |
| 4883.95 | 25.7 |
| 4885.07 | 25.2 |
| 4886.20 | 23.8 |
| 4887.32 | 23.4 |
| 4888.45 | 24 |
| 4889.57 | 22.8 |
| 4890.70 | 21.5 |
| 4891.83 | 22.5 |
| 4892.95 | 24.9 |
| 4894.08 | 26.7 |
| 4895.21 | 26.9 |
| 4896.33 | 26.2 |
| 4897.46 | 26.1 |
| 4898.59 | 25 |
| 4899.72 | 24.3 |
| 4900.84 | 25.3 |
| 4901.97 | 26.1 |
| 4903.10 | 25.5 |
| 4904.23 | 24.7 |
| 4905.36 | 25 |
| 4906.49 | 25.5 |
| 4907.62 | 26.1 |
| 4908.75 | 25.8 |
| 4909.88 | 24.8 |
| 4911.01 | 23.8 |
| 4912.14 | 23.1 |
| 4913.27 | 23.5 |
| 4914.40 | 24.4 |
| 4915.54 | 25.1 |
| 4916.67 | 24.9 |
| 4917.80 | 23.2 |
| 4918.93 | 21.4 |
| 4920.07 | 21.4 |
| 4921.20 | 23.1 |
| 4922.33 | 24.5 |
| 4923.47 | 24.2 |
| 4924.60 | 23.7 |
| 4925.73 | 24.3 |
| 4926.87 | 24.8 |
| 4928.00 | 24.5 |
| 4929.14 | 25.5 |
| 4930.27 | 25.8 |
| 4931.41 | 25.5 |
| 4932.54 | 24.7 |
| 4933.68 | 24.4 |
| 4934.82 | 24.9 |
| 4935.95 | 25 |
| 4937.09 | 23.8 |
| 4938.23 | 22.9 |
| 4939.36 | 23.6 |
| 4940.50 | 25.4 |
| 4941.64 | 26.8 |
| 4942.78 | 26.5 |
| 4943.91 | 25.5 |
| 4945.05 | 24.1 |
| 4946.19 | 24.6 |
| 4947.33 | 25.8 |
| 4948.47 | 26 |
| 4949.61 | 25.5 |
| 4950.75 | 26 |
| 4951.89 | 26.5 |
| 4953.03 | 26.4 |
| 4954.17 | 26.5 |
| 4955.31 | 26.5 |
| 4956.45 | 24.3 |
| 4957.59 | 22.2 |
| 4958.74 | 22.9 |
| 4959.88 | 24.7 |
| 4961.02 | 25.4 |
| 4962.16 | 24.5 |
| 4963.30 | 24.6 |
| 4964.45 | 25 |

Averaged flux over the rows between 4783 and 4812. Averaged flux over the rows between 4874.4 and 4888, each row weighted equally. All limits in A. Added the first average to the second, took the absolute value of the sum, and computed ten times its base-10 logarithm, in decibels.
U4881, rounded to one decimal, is 17.0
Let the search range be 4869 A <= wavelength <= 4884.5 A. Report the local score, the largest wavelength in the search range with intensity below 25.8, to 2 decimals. 4883.95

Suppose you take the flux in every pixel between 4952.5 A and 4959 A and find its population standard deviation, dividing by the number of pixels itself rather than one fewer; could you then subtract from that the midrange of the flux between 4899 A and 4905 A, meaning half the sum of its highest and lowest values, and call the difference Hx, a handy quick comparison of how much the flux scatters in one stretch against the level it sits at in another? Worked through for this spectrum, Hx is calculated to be -23.4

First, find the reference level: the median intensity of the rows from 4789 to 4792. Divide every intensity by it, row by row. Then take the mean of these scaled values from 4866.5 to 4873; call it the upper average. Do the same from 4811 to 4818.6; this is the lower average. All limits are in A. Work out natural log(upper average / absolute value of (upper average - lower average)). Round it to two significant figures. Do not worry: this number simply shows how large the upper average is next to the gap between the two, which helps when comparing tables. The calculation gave 1.9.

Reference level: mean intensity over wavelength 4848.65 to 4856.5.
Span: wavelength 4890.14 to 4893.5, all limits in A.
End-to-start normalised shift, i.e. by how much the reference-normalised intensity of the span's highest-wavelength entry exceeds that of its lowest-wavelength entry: 0.14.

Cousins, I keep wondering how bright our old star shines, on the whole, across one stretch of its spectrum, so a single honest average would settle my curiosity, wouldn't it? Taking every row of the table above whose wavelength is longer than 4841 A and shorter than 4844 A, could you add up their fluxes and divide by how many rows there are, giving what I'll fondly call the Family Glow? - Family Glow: 25.5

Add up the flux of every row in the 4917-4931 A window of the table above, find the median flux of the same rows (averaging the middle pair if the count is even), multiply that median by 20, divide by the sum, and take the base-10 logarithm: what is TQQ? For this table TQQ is 0.229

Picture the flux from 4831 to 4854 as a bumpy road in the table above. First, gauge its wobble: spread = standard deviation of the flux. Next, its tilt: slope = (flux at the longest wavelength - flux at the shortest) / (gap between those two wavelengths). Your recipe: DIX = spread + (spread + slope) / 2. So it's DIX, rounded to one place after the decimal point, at 1.2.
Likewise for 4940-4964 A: 1.8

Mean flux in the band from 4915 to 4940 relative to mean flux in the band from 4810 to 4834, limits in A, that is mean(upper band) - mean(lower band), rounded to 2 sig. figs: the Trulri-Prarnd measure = -1.6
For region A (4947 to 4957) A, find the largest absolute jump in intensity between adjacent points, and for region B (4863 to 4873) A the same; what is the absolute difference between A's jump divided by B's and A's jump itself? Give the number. 1.3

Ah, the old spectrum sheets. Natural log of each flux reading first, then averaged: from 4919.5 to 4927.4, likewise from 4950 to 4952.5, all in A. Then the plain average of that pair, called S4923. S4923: 3.22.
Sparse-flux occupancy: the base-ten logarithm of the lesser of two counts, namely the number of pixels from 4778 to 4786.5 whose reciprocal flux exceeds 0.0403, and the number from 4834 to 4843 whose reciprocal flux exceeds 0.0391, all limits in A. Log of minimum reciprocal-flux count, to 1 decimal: 0.5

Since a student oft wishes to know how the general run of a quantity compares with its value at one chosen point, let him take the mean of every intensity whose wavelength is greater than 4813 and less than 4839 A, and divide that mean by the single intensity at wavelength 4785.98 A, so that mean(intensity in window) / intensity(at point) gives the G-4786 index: 1.02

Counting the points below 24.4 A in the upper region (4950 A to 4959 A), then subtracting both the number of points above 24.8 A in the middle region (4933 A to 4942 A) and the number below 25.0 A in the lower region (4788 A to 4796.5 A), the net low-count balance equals -4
